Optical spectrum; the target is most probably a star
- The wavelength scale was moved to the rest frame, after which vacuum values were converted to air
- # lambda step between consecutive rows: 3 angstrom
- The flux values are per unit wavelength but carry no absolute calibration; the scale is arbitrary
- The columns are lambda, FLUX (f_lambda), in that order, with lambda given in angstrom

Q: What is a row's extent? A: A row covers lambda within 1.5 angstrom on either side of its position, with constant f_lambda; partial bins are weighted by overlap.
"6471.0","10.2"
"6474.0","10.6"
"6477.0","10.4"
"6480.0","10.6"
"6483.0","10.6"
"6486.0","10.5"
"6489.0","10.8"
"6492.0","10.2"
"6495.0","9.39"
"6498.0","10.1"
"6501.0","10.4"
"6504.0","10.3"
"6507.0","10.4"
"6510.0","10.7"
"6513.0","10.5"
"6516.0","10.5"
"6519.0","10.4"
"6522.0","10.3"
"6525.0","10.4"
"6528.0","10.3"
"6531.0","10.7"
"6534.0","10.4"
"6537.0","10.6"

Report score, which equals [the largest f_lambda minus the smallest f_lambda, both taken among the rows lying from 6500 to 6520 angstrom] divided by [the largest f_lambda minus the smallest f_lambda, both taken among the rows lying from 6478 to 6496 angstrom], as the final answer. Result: 0.3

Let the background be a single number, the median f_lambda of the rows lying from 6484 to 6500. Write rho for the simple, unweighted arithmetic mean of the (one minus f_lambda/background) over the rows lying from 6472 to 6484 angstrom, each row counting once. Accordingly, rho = -0.034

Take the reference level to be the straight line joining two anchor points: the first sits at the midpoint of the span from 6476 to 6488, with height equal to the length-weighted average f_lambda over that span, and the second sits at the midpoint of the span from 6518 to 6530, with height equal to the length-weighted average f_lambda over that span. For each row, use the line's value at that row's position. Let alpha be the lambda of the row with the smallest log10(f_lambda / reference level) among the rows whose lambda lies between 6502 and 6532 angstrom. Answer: 6504.0 angstrom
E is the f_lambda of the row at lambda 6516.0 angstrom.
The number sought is 10.5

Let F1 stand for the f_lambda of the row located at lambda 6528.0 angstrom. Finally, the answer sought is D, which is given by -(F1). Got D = -10.3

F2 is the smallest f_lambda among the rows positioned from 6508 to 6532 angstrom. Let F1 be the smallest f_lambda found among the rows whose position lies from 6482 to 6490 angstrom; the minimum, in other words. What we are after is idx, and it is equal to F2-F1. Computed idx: -0.2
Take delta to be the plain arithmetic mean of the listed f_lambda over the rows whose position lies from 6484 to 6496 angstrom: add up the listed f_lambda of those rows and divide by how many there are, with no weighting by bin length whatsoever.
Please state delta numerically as 10.2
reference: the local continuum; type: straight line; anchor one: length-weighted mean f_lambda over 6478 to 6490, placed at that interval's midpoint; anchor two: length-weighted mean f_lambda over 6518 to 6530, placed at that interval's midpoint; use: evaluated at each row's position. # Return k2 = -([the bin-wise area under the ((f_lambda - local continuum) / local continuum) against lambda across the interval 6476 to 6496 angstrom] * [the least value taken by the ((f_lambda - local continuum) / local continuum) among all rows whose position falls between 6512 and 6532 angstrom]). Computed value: -0.003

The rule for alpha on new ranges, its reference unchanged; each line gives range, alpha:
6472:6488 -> 6477.0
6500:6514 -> 6504.0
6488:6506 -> 6495.0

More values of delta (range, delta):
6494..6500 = 9.7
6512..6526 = 10.4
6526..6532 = 10.5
